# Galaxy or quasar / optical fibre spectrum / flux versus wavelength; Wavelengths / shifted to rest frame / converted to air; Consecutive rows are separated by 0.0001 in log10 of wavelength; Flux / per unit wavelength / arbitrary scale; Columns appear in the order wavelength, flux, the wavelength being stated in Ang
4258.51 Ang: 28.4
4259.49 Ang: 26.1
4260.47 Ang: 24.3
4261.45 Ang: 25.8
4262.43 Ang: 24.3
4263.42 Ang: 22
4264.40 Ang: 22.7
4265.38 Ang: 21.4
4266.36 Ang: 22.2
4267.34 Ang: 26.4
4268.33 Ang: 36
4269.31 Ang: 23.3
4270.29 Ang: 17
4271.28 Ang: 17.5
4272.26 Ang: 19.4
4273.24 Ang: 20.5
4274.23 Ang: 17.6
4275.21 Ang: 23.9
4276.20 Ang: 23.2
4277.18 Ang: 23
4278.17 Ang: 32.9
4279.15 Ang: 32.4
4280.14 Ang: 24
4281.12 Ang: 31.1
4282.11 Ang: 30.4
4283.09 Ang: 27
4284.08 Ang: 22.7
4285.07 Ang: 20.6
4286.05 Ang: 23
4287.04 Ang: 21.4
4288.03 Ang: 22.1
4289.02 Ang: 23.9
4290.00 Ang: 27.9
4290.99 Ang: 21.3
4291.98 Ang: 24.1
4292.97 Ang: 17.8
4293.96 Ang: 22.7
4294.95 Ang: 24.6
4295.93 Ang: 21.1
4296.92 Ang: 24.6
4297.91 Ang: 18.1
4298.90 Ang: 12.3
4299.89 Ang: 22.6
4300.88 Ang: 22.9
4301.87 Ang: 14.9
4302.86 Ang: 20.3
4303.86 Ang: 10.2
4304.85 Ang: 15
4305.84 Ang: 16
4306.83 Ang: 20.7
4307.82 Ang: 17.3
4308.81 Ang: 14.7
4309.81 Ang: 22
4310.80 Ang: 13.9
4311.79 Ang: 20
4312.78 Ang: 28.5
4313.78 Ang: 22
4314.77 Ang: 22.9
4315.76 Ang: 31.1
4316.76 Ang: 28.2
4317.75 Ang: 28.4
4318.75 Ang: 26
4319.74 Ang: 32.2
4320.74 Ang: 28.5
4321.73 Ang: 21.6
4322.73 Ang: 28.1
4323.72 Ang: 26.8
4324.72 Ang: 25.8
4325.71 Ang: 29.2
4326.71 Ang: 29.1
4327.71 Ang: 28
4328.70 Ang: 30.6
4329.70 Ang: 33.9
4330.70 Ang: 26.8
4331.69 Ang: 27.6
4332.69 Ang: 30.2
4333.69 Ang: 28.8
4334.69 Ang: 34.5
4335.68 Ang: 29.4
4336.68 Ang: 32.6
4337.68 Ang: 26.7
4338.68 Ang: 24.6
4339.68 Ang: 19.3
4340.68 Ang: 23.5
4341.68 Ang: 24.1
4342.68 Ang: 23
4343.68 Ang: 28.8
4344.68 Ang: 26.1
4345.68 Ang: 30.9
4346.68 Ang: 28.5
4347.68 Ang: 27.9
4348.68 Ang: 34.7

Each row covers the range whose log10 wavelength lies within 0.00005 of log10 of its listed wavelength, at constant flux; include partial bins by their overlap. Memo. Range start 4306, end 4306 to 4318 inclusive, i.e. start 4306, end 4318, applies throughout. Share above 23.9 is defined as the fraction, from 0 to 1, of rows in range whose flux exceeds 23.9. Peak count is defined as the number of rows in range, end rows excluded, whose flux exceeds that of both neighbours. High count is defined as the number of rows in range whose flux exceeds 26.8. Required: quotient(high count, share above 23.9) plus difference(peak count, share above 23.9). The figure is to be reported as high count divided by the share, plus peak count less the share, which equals 15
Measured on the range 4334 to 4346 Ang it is 9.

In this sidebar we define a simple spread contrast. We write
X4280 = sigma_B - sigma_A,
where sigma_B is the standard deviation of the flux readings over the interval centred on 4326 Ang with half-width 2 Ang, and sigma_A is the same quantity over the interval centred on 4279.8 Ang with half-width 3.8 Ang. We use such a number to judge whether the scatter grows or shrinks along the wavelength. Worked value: -2.6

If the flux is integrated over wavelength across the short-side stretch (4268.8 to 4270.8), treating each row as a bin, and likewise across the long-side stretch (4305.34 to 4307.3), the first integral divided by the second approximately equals 1.1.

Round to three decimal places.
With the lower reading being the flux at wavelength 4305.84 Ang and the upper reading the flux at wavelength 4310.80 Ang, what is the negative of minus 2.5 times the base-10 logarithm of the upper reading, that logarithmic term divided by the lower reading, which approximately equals 0.179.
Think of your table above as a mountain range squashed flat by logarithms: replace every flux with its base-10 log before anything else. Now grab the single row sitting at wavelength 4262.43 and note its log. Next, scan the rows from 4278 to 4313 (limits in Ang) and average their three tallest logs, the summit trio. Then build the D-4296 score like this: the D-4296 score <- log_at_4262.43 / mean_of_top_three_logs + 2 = 2.92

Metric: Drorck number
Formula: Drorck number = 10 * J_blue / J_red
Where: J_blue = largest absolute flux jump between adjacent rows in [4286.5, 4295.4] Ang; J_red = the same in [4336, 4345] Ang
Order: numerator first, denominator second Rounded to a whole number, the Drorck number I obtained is 11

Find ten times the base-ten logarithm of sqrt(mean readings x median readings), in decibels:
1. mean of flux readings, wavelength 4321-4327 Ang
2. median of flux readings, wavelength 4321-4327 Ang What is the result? 14.3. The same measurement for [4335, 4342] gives 14.0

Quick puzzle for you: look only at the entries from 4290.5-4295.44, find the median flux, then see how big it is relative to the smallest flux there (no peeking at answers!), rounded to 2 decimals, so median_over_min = 1.28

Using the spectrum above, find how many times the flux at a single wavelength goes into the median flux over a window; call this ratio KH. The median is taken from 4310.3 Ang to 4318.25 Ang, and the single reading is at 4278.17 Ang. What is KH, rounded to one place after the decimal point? 0.8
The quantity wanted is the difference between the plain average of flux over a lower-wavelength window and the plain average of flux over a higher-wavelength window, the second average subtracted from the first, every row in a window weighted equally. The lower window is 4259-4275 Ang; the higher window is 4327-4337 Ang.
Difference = -7.3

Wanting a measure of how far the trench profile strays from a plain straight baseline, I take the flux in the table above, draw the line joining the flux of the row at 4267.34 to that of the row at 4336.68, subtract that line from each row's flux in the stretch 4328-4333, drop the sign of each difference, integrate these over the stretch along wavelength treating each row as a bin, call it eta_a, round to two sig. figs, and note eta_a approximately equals 15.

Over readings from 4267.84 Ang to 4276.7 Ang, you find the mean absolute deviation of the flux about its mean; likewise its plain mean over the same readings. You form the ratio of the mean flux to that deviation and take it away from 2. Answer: -3.4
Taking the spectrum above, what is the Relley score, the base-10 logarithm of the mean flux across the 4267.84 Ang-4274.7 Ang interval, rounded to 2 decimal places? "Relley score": 1.33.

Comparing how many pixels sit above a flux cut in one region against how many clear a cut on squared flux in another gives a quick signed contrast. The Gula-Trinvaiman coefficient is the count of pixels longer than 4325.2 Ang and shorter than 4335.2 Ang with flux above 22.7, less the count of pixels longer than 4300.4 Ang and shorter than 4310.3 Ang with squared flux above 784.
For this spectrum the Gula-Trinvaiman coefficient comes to 10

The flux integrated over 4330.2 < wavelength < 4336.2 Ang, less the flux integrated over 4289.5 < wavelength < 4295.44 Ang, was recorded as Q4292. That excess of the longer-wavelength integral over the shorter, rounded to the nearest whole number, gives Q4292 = 40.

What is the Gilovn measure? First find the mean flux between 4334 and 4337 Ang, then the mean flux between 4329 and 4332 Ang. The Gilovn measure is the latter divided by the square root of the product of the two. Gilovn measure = 0.96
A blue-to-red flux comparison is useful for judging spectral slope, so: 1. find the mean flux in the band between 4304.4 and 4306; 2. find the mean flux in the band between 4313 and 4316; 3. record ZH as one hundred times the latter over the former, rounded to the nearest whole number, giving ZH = 163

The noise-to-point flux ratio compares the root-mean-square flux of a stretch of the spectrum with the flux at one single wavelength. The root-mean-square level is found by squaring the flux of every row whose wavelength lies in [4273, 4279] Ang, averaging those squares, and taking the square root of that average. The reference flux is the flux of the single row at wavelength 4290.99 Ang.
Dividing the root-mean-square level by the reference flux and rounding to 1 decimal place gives 1.1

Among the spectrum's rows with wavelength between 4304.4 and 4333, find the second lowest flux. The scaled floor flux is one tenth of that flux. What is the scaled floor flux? 1.5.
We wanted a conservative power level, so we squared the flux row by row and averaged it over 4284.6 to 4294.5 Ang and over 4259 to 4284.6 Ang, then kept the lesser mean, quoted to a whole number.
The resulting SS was 512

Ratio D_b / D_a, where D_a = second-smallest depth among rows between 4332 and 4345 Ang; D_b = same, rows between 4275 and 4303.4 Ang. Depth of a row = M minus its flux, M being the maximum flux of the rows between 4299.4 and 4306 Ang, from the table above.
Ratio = 1.0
